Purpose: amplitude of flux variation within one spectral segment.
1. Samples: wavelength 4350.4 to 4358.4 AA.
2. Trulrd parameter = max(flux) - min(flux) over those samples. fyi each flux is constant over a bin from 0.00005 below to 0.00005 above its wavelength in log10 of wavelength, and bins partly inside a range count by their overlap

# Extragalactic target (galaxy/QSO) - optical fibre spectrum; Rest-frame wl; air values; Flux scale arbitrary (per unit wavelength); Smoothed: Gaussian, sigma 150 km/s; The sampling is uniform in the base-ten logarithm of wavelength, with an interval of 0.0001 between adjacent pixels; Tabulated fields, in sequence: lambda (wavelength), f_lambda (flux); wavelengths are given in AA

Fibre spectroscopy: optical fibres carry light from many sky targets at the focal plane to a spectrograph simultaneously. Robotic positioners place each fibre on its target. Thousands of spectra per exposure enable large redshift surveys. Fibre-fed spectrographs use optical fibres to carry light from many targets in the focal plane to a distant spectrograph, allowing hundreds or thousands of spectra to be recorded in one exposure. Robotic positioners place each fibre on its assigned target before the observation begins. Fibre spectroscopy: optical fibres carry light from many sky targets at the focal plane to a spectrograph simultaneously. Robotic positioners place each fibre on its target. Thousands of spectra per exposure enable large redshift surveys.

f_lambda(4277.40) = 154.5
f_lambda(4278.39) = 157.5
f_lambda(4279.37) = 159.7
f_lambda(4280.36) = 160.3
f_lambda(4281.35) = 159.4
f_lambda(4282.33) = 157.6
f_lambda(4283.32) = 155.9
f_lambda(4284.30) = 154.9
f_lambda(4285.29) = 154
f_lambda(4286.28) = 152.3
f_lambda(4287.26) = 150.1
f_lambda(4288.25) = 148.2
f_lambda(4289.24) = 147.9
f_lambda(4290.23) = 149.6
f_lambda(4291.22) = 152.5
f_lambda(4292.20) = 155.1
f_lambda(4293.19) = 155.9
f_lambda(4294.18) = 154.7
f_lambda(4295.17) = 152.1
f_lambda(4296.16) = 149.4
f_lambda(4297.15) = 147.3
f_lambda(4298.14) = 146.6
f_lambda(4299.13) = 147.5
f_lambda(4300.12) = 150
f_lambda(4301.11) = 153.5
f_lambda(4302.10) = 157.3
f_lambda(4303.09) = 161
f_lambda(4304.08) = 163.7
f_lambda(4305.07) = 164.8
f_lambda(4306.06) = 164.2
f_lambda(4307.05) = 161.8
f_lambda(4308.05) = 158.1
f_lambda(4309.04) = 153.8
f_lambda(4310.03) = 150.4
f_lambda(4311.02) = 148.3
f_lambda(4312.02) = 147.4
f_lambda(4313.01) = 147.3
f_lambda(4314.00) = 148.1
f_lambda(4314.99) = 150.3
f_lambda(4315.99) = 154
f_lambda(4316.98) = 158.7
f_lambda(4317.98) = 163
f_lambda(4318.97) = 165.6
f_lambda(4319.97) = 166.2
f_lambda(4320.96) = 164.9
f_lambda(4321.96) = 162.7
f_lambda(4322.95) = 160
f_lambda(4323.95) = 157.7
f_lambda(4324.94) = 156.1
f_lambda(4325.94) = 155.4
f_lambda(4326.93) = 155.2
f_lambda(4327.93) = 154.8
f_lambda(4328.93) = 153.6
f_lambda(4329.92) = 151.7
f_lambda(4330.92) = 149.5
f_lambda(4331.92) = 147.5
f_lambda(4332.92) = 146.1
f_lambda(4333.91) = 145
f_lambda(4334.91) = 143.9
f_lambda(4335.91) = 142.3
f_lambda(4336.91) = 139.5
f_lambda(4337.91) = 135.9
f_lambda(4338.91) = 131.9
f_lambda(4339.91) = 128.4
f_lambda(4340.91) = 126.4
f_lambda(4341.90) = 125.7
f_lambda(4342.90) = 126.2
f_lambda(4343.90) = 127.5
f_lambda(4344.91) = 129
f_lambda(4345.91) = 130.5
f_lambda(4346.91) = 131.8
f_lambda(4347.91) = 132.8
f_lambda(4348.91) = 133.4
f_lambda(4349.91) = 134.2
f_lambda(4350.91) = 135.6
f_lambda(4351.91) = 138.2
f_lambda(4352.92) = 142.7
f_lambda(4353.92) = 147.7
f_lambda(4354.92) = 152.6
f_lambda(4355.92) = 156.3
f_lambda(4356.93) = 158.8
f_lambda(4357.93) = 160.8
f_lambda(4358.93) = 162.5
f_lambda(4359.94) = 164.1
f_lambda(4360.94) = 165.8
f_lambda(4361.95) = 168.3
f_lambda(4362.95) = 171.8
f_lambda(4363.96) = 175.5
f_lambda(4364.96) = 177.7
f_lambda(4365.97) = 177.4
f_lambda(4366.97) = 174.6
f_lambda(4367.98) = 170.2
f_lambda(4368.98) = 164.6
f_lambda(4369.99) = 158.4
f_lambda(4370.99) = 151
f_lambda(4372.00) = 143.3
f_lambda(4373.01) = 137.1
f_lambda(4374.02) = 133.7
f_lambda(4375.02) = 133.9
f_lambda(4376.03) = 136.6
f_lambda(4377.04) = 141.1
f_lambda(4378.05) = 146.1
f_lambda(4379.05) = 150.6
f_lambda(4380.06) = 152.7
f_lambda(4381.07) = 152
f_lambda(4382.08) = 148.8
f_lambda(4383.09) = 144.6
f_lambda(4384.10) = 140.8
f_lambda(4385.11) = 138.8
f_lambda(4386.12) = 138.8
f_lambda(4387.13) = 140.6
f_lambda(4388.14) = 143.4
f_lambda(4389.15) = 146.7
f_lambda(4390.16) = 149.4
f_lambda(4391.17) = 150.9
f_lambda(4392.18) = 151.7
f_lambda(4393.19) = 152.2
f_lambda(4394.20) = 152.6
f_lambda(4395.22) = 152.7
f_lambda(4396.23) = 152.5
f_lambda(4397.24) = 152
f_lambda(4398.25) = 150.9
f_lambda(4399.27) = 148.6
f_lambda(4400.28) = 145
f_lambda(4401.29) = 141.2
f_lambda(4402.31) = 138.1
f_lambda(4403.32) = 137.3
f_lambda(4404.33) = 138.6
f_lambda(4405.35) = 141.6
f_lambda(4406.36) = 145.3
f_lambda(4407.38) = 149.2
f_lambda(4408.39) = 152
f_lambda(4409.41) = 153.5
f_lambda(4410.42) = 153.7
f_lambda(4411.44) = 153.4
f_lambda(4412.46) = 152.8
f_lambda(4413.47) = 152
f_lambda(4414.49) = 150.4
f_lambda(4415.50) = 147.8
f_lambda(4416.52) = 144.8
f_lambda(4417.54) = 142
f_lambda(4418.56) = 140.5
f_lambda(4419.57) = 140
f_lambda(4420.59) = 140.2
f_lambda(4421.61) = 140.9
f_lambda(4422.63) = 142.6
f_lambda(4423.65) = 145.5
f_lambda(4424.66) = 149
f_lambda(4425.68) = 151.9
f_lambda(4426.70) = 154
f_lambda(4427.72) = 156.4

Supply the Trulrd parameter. 25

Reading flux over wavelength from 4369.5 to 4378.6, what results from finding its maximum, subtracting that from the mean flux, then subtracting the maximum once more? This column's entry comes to -174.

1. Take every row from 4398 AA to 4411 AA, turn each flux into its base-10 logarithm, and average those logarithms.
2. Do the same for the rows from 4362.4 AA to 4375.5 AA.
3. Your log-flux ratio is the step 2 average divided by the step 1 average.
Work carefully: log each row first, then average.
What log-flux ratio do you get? 1.02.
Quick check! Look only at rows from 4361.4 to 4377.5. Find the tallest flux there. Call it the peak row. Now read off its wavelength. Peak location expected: 4364.96 AA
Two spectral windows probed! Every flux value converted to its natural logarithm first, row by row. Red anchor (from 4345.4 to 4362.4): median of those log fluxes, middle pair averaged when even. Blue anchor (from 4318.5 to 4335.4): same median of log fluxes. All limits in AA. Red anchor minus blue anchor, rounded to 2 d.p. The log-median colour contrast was -0.05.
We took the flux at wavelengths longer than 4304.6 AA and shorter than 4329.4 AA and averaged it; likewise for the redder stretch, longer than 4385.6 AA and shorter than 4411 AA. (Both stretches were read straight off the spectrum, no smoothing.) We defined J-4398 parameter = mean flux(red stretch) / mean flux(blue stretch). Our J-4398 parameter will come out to 0.94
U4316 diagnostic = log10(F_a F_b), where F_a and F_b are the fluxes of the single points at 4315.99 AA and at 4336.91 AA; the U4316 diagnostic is 4.33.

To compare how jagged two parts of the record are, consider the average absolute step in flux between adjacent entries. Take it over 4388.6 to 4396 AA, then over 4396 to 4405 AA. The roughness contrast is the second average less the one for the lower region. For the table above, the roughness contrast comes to 1.1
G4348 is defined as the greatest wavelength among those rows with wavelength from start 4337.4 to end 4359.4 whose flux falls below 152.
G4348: 4353.92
